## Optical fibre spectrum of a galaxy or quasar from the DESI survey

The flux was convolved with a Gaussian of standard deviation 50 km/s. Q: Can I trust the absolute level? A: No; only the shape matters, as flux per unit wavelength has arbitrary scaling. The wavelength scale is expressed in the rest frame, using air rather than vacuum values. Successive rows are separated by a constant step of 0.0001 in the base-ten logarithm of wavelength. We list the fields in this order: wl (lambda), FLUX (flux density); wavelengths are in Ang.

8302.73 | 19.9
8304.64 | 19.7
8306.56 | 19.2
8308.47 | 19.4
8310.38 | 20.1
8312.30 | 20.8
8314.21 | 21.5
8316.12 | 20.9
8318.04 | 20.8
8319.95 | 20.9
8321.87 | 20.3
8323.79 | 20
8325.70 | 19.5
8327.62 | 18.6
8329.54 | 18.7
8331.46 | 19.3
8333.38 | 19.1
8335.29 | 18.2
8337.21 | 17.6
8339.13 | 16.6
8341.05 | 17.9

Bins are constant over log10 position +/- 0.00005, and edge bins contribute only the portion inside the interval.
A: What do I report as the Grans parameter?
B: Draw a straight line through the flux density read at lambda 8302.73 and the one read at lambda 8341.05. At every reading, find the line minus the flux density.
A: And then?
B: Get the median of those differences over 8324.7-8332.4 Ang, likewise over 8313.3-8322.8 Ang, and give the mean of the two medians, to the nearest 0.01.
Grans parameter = -1.10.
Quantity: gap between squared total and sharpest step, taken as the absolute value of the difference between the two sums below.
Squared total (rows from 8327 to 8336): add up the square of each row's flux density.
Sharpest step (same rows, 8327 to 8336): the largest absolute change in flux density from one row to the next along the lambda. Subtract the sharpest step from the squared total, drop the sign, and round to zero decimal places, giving 1763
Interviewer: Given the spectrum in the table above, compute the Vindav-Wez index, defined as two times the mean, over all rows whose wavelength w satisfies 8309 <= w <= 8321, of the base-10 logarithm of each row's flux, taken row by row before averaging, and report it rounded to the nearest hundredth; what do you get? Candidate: 2.64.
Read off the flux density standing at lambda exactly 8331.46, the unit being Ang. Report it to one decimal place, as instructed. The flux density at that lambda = 19.3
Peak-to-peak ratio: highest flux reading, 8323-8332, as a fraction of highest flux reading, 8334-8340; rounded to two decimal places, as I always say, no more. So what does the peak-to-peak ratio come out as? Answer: 1.10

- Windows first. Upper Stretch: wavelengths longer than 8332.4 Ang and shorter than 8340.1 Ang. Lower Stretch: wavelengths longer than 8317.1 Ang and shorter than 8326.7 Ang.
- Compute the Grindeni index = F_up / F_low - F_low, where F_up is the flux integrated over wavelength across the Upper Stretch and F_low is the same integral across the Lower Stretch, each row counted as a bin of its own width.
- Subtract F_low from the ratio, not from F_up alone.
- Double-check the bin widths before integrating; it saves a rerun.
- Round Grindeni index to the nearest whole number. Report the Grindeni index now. -194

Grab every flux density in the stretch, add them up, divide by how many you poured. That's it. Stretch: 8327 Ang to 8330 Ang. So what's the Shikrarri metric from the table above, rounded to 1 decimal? 18.6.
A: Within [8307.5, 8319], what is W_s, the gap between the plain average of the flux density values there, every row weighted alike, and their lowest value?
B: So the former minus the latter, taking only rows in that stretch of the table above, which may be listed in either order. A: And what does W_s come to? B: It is 1.2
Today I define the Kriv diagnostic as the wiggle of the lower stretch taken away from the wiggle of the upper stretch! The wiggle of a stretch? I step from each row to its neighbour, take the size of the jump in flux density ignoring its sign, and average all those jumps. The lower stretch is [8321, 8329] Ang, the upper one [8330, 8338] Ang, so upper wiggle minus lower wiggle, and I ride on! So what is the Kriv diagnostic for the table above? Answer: 0.0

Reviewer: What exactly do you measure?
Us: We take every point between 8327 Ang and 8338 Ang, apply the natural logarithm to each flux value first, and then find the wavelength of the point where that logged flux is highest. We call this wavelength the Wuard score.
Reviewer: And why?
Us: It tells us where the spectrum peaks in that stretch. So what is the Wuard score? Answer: 8331.46 Ang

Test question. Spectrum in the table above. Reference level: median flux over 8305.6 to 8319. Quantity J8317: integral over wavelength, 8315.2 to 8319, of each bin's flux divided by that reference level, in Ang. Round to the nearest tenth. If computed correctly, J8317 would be 3.8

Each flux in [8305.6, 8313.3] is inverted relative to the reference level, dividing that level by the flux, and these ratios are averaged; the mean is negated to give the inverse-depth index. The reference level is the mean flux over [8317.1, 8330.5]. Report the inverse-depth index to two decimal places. -1.00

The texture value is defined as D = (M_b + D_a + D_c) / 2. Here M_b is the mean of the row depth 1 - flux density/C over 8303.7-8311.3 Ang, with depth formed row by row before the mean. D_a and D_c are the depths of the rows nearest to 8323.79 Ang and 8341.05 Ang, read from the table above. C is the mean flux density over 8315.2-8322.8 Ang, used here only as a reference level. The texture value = 0.11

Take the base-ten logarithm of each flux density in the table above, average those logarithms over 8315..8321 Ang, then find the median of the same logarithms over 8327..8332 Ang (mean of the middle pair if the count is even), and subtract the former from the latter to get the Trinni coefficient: -0.048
